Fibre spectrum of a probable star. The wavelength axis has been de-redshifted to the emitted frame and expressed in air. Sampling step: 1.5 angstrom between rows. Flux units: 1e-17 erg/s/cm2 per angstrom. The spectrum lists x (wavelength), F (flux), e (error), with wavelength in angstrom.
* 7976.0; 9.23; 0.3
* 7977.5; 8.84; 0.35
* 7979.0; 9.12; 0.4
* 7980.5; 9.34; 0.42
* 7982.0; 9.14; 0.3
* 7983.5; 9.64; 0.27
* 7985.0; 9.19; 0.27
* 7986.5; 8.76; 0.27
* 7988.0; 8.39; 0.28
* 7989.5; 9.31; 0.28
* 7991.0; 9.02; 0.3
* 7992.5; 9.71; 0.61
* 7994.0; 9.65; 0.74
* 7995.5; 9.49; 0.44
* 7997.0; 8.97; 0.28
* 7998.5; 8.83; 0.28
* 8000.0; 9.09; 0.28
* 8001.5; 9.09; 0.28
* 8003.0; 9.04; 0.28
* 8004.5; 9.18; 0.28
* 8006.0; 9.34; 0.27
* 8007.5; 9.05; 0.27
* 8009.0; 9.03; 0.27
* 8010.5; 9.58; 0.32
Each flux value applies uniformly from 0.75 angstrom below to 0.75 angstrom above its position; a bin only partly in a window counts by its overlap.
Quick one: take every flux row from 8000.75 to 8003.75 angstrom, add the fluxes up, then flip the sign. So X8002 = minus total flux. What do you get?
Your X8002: -18.1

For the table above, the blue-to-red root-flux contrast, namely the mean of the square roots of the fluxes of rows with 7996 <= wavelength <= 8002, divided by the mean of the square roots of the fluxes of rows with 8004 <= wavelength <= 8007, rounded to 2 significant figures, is 0.99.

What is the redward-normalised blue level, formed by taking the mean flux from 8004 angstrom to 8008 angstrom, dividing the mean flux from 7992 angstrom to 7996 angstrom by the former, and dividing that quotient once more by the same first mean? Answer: 0.114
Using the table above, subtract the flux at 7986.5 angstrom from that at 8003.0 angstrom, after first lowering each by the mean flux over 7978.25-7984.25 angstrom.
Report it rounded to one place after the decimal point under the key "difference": 0.3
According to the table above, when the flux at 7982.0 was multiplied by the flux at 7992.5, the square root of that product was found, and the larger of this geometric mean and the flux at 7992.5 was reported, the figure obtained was 9.71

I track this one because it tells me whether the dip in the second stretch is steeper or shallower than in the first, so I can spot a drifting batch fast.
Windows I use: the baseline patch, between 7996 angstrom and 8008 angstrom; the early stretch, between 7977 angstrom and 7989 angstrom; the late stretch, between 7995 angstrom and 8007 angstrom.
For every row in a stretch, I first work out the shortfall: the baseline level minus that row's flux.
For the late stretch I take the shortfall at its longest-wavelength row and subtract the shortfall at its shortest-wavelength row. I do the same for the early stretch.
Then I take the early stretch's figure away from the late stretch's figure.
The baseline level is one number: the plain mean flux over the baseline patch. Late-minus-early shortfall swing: -0.3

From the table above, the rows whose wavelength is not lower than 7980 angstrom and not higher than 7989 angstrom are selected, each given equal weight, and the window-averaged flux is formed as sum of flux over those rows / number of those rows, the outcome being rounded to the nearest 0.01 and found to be 9.08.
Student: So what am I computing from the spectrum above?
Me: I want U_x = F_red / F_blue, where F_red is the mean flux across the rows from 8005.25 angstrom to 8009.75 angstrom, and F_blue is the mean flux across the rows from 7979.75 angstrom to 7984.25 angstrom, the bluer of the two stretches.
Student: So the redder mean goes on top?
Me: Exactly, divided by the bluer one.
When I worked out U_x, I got 0.98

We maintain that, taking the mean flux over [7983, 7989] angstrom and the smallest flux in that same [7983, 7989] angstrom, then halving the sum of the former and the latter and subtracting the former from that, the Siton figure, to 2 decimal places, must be -0.30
